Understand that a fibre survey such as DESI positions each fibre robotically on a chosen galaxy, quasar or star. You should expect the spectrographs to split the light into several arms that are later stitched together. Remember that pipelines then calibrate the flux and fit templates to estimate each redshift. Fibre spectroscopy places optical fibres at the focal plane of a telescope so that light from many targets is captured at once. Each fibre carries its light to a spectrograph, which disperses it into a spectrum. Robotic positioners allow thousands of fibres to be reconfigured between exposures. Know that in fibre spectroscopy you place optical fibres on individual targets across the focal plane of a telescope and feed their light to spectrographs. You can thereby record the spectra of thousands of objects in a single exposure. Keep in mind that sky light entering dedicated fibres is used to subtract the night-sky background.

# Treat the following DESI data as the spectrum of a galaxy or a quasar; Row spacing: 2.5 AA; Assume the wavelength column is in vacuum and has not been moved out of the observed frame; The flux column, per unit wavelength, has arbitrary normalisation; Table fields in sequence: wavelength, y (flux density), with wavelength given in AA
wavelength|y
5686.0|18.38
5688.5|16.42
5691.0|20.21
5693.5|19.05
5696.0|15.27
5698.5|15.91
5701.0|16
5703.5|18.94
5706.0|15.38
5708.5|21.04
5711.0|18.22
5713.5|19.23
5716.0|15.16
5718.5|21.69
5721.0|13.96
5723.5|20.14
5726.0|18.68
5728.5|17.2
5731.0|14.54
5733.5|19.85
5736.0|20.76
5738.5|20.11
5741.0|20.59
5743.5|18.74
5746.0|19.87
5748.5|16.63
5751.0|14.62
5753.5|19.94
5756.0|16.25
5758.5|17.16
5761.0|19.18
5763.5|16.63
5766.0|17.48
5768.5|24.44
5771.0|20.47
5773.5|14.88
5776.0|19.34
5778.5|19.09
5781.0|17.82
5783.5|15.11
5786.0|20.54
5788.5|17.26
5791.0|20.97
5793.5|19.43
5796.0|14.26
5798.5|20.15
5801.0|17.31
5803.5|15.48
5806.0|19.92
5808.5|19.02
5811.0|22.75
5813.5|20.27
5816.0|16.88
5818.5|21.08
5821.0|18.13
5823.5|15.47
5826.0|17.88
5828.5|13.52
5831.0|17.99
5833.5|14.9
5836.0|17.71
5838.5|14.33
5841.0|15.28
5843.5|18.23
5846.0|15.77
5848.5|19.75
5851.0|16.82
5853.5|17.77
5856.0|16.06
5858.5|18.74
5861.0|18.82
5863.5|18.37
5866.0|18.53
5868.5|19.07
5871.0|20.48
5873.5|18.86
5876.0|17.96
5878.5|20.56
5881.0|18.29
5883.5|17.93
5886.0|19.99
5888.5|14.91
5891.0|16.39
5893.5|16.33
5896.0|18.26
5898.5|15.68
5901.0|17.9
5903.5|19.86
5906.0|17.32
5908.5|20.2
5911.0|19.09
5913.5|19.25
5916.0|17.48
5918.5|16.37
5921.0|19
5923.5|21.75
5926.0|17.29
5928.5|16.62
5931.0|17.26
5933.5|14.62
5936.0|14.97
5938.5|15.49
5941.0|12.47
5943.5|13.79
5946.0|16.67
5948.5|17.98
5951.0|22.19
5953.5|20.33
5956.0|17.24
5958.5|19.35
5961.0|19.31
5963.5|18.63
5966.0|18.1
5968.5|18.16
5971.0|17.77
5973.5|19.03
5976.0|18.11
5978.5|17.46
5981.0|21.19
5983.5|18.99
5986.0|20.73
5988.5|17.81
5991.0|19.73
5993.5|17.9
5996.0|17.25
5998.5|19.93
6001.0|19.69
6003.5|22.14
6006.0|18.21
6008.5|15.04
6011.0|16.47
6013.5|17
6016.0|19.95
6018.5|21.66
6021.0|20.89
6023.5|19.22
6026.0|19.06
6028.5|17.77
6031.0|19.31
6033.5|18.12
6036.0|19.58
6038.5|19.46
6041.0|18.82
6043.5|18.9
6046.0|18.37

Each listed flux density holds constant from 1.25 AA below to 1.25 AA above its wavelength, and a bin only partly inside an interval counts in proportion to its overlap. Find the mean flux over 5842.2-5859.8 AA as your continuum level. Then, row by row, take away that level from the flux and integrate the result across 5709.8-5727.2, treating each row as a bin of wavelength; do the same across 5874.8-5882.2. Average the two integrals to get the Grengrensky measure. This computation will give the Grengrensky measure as 10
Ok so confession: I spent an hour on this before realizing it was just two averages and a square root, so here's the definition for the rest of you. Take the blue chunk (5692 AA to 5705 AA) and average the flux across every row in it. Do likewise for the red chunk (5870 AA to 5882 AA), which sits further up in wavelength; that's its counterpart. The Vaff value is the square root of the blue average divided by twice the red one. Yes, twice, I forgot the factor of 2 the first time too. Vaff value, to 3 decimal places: 0.666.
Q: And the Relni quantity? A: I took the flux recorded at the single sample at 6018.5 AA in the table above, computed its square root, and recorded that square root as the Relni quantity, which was 4.7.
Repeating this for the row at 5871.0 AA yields 4.5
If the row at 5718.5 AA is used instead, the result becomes 4.7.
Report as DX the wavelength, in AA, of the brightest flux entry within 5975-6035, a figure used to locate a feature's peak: 6003.5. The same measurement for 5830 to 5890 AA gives 5878.5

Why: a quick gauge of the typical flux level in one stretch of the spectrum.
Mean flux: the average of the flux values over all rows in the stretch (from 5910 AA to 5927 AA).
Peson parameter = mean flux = 18.6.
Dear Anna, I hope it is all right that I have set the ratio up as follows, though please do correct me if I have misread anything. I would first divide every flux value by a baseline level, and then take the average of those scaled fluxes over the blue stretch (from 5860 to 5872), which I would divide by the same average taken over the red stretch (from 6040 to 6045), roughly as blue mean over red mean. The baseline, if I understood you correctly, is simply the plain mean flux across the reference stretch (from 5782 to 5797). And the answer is 1.01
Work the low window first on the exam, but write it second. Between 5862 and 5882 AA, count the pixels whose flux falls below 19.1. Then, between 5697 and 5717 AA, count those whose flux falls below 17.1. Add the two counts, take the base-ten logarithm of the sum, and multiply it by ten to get 10.0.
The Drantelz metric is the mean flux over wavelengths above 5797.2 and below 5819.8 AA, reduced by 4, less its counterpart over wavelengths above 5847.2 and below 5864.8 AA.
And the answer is -2.8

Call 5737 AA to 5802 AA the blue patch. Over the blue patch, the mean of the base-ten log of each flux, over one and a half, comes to 0.841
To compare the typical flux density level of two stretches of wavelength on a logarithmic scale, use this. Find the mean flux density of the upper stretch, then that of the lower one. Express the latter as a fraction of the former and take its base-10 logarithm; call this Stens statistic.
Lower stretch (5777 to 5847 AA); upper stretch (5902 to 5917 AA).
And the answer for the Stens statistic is -0.027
